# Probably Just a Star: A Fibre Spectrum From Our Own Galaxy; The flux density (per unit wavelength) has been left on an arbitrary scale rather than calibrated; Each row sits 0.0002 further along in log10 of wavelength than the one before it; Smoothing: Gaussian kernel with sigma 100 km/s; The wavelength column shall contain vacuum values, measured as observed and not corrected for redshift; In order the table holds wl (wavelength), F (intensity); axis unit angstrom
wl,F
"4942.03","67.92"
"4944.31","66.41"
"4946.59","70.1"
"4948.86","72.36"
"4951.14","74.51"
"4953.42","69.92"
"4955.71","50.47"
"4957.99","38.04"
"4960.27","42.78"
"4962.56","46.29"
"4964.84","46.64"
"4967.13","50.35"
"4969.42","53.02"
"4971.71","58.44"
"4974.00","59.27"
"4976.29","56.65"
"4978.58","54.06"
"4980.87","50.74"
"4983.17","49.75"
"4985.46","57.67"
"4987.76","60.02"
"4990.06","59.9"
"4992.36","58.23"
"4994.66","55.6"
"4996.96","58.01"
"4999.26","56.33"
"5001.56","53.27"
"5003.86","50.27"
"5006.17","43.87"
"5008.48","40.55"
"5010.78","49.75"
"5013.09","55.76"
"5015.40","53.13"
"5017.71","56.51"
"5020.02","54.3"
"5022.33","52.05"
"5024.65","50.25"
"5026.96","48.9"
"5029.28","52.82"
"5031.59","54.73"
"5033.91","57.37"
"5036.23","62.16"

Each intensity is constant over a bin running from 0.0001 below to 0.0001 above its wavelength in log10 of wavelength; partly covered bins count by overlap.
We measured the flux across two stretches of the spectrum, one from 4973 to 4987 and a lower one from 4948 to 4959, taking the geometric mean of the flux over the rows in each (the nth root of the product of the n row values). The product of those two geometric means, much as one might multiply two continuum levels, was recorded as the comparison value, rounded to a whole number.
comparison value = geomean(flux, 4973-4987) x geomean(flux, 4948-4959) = 3228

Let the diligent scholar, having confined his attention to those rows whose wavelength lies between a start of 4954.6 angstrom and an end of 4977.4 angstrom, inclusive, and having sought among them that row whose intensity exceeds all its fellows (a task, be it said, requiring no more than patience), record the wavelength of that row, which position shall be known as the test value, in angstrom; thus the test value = 4974.00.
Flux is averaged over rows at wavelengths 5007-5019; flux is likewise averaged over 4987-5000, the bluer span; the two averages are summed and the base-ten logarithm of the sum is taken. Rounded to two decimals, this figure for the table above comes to 2.04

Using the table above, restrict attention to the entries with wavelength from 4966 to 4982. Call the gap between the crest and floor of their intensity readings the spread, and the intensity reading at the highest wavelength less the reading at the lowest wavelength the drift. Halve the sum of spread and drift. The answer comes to 4.7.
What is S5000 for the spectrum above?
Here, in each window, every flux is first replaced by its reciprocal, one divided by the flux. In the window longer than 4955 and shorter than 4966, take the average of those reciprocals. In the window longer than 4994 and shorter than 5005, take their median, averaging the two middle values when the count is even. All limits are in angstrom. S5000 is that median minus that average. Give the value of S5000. -0.005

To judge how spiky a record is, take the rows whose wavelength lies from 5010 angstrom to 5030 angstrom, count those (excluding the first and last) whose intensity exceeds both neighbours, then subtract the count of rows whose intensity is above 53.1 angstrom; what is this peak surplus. -2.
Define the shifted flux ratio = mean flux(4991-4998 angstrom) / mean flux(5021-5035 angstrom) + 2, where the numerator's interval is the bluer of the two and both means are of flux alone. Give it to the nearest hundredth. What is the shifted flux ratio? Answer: 3.09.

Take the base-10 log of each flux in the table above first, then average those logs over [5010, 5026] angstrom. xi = 1.725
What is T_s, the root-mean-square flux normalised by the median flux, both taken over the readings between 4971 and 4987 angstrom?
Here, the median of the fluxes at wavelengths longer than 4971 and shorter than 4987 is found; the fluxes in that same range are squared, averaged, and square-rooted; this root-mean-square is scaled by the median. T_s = 0.977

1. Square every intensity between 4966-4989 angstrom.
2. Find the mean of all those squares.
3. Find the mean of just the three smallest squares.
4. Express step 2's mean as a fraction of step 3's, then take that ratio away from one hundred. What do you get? 98.8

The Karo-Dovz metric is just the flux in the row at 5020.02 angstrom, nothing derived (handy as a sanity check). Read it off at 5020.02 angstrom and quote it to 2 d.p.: 54.30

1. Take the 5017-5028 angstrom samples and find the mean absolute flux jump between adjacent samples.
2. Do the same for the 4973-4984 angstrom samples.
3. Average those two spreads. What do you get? 2.1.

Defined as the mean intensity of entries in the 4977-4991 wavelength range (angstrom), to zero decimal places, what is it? 55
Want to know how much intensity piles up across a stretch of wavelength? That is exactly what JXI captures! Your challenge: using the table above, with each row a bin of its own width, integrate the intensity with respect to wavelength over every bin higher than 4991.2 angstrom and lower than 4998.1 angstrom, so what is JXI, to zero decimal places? 395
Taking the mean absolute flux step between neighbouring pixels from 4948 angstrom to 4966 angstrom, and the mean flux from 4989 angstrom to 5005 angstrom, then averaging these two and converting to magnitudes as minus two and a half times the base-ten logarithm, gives -3.74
